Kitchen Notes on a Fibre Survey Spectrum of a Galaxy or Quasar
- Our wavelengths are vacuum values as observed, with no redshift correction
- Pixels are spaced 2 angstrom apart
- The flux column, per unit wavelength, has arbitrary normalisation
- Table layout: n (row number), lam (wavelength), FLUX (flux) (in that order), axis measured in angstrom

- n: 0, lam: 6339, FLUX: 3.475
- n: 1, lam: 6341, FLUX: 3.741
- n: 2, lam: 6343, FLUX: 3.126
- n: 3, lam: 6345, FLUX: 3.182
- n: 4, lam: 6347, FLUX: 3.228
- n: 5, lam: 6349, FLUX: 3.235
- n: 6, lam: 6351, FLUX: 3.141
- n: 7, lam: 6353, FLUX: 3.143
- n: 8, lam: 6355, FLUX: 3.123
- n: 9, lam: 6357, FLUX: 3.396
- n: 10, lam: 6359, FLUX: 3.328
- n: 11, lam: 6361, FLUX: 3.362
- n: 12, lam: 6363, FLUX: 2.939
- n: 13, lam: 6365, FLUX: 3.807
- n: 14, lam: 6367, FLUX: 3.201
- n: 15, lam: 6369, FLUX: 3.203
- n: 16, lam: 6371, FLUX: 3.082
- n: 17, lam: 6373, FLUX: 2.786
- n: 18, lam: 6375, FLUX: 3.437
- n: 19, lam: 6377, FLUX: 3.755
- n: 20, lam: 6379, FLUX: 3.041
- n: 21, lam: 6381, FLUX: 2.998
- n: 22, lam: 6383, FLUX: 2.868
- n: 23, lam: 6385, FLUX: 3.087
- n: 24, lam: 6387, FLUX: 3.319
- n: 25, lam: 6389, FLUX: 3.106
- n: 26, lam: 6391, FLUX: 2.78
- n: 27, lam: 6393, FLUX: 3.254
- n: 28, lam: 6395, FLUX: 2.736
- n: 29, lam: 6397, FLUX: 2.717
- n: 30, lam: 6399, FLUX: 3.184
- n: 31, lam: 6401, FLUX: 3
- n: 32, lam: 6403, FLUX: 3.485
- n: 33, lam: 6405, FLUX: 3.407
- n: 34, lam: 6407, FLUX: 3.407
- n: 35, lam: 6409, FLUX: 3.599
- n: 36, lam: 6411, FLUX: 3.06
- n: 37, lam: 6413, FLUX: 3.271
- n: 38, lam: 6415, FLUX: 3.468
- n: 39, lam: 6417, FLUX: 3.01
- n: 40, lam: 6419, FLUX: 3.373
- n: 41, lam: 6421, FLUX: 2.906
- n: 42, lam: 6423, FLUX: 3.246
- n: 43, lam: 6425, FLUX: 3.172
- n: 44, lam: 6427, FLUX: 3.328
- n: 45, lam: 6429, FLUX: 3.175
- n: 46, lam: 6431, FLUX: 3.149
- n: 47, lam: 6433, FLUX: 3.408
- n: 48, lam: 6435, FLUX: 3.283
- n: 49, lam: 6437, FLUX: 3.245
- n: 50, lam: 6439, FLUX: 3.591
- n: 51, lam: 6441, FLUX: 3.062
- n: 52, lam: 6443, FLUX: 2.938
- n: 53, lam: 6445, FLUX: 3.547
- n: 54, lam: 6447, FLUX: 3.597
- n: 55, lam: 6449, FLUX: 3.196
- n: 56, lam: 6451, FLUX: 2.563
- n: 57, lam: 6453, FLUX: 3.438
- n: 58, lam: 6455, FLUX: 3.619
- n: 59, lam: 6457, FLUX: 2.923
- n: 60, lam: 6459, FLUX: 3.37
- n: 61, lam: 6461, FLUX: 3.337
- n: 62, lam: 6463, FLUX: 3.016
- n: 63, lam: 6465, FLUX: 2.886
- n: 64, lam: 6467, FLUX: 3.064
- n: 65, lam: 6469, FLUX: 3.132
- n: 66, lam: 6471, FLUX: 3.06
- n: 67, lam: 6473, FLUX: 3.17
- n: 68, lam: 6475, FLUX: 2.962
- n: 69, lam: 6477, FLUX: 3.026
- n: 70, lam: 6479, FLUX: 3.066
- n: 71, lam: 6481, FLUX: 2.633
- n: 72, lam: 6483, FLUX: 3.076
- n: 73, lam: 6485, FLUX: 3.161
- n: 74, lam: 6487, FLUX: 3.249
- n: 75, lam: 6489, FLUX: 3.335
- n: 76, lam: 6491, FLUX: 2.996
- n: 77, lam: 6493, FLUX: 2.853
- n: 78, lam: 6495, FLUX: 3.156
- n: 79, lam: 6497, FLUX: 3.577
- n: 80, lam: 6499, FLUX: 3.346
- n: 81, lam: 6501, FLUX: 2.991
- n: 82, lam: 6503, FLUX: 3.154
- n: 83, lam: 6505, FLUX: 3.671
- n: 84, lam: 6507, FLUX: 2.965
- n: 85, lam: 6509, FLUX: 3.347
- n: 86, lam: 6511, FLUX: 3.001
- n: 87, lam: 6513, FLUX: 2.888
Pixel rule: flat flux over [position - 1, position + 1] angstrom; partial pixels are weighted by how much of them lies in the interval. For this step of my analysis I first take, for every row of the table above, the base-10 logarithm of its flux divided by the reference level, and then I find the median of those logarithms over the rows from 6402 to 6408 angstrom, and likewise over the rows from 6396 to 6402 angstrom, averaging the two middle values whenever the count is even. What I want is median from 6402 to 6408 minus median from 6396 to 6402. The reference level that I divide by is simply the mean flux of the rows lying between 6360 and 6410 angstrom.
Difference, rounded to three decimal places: 0.055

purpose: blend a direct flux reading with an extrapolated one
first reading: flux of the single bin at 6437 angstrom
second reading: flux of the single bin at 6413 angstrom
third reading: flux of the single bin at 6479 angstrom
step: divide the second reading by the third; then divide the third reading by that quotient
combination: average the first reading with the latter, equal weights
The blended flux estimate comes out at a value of 3.06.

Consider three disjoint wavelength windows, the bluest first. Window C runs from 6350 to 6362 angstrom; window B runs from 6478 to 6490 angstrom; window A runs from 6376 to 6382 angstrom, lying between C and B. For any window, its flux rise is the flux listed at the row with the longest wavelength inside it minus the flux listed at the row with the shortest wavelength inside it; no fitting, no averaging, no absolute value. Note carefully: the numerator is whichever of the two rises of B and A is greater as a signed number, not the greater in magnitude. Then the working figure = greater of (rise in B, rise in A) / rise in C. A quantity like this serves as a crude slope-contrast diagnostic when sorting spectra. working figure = 1.2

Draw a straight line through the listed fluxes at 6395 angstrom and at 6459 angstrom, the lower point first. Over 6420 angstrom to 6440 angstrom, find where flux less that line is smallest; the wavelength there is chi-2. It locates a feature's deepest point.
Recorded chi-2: 6421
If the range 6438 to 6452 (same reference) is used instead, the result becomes 6451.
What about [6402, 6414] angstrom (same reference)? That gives 6411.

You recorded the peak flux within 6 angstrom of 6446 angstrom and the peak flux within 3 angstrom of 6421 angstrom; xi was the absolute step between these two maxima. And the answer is 0.22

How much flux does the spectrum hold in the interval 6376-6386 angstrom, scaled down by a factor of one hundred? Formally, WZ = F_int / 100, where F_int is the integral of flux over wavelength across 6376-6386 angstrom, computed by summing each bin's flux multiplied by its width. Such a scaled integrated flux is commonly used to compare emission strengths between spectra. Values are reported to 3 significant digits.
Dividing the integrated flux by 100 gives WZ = 0.315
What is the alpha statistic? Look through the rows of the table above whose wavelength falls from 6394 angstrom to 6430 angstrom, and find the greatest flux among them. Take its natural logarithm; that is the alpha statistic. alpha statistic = 1.28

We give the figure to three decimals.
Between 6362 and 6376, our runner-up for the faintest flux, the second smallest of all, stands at 2.939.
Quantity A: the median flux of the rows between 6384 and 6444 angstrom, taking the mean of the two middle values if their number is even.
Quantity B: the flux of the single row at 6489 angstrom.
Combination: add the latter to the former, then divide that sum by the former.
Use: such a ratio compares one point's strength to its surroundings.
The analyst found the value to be 2.04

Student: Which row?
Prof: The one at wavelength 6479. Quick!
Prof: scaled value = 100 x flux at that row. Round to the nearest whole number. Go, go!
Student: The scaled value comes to 307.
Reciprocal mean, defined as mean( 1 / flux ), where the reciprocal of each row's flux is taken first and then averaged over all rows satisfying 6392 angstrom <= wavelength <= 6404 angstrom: 0.329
